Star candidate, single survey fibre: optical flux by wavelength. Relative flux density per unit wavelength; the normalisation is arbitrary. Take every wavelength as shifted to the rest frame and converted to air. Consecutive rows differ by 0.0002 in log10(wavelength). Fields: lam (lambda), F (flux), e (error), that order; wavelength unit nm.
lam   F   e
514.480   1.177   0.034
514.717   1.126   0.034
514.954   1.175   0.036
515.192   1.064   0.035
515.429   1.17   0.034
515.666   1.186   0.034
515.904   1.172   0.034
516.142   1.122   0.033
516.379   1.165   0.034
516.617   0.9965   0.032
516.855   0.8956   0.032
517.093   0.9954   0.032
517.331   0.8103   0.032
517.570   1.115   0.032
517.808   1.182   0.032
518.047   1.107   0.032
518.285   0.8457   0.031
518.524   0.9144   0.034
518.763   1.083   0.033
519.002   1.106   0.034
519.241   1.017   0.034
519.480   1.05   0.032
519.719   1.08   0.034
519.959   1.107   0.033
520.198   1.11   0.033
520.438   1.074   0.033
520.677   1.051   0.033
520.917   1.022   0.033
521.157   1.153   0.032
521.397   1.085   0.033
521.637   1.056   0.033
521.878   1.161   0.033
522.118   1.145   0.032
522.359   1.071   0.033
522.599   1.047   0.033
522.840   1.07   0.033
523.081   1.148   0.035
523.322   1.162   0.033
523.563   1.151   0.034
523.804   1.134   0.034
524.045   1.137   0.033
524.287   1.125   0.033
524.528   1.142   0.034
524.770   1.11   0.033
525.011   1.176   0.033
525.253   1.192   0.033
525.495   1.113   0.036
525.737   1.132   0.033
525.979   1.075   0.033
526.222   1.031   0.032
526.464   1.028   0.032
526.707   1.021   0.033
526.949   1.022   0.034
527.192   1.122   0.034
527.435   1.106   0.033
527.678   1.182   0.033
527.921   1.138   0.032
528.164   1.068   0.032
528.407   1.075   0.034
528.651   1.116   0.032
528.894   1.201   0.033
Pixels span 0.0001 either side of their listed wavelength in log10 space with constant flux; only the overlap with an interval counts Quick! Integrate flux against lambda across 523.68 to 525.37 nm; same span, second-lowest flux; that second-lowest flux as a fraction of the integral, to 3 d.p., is 0.581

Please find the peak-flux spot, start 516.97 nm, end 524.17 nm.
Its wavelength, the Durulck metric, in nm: 517.808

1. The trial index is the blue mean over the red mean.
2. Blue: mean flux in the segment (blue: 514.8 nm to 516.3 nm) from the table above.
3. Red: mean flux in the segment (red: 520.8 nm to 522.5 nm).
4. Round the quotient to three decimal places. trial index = 1.045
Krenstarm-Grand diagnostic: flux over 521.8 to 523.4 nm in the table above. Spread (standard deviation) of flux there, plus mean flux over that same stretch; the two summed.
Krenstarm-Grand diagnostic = 1.16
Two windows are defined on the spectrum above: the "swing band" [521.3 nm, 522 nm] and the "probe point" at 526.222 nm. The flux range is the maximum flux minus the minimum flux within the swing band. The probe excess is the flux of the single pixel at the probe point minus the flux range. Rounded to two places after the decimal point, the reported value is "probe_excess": 0.93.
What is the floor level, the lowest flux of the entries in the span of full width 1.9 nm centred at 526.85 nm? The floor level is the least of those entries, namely 1.021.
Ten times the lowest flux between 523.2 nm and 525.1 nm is 11.1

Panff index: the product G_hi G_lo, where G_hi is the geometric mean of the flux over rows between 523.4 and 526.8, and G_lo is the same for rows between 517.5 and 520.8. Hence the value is 1.17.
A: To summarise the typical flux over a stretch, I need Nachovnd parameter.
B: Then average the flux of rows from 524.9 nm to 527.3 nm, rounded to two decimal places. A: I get 1.09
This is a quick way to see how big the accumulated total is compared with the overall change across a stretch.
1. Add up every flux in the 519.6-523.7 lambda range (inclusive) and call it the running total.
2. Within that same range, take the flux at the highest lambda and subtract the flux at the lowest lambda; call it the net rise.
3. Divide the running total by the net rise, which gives 263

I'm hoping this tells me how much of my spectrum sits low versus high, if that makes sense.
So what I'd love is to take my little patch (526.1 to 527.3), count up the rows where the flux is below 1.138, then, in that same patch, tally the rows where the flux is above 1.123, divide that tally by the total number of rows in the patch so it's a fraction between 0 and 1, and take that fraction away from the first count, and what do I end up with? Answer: 5.0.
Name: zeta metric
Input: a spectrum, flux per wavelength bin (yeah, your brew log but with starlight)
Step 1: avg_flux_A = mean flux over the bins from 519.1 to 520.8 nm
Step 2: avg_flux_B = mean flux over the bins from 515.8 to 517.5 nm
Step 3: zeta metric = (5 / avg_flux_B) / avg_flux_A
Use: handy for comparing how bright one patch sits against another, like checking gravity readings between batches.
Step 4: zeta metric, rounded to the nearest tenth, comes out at 4.6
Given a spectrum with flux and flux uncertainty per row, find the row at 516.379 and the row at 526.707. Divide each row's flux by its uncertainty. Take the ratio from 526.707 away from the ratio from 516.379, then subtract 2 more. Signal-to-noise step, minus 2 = 1.3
